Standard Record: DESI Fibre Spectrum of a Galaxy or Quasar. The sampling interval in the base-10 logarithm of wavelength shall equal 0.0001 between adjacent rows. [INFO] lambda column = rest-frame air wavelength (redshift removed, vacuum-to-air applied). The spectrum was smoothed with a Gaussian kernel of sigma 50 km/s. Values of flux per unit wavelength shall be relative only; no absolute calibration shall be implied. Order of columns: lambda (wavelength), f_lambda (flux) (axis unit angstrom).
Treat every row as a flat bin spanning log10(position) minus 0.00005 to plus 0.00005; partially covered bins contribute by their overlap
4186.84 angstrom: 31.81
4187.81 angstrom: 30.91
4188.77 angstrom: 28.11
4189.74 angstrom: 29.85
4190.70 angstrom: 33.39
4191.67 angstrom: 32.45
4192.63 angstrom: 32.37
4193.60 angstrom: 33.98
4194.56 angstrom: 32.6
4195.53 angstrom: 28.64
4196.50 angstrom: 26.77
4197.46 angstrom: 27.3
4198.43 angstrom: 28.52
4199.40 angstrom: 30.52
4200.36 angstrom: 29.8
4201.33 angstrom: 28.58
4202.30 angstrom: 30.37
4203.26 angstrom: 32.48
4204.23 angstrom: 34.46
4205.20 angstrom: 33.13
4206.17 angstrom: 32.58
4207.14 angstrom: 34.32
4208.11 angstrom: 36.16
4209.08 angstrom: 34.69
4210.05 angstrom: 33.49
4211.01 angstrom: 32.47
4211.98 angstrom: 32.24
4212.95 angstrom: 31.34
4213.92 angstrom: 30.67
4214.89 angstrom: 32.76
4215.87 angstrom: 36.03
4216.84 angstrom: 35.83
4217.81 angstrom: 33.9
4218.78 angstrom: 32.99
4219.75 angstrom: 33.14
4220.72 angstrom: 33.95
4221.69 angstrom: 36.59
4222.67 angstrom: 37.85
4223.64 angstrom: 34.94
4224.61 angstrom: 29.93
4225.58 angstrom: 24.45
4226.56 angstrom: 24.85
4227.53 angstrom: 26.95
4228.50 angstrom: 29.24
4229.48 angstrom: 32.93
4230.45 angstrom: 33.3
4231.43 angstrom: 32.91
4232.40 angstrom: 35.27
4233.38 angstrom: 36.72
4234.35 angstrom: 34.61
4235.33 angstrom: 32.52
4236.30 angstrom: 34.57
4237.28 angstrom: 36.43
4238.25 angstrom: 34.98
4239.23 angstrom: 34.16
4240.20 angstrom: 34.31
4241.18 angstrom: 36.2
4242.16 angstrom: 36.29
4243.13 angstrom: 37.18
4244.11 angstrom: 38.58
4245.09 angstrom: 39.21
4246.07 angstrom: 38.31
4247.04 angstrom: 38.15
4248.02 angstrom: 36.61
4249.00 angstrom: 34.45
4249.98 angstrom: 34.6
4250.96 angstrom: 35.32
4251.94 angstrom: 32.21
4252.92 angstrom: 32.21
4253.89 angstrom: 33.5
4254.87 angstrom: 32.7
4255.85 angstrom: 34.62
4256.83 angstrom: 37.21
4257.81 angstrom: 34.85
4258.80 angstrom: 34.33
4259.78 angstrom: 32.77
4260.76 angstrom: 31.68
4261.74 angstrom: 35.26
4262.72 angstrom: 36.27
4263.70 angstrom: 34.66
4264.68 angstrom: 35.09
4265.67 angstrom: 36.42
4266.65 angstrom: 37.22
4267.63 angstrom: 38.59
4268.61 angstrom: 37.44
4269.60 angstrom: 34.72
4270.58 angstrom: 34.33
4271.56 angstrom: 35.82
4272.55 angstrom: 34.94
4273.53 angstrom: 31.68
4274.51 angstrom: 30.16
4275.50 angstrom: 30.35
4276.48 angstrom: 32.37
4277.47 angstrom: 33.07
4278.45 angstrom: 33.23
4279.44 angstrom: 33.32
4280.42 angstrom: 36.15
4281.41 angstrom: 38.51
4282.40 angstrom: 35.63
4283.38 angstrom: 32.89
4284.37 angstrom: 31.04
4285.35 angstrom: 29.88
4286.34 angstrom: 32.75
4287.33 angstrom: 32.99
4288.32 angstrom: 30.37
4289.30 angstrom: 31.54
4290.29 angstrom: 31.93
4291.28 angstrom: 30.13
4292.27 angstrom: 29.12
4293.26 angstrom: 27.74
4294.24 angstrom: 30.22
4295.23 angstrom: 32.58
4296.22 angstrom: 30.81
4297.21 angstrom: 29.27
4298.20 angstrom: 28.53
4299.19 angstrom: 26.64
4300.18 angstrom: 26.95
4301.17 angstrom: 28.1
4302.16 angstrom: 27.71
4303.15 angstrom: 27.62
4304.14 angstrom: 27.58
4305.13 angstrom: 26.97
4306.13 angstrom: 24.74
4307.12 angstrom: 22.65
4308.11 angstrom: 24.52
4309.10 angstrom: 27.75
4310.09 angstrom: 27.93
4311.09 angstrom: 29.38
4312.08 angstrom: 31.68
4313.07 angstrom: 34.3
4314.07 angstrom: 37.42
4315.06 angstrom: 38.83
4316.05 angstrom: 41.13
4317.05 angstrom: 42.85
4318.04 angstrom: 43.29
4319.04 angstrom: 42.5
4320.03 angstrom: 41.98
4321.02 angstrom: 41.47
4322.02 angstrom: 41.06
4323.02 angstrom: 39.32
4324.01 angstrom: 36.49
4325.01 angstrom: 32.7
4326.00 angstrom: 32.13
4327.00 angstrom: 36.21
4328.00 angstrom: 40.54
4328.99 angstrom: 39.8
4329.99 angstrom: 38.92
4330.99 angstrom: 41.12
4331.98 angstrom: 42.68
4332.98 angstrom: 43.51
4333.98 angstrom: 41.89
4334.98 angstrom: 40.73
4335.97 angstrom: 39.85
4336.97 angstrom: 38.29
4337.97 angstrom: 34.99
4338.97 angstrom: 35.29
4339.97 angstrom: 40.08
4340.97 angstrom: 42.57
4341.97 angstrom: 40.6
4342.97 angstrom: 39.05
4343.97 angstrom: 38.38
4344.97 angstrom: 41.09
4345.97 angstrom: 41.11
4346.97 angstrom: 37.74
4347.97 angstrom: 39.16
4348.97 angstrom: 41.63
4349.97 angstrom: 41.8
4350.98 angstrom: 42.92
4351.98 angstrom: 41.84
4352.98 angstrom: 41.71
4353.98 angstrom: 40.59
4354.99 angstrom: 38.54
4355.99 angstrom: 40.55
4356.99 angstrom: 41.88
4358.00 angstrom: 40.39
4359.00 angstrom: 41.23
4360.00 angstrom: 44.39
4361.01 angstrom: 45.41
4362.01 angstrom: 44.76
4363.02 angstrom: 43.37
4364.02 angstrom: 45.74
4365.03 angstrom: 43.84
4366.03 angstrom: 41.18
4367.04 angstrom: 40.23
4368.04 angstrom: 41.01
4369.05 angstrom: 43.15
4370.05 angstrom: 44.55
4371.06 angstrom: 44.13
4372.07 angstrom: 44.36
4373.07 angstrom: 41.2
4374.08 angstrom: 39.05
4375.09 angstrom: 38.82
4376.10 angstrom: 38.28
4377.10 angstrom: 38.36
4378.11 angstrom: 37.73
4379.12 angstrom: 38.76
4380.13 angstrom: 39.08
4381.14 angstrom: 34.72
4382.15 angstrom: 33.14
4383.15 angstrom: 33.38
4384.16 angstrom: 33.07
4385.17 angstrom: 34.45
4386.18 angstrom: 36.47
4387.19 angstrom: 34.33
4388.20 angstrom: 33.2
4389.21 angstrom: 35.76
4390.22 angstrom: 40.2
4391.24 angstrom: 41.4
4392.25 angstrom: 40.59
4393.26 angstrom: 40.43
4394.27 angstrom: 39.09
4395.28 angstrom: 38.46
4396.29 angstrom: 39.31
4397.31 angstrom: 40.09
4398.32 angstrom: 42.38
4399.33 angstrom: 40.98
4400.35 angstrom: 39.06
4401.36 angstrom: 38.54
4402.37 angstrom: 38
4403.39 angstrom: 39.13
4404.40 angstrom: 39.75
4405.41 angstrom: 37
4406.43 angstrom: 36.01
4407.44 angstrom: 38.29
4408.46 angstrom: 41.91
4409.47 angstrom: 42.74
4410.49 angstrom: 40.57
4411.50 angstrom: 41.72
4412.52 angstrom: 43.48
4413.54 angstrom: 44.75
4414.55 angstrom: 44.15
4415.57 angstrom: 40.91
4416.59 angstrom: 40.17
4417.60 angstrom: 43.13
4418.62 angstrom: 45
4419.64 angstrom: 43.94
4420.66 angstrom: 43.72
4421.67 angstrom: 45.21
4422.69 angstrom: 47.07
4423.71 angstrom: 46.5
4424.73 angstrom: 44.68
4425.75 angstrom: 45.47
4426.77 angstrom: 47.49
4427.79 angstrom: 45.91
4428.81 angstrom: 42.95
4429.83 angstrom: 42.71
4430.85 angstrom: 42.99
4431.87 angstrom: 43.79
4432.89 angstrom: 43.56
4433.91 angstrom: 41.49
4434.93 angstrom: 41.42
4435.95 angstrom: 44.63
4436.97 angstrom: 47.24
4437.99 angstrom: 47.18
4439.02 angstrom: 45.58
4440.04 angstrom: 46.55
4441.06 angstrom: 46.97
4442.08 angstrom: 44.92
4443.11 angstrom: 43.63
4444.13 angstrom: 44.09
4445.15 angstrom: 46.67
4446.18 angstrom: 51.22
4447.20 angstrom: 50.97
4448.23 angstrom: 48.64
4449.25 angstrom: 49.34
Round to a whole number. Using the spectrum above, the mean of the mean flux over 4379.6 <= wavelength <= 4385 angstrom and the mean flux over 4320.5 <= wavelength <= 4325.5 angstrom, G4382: 36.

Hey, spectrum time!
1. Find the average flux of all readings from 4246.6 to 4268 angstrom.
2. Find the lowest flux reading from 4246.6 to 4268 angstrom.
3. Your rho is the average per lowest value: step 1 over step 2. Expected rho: 1.10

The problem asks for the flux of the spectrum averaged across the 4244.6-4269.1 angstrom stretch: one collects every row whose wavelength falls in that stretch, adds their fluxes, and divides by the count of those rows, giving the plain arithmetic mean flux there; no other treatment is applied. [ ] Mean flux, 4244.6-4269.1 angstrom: 35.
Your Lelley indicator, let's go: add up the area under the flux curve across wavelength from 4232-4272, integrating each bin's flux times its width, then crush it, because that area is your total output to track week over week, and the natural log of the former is 7.3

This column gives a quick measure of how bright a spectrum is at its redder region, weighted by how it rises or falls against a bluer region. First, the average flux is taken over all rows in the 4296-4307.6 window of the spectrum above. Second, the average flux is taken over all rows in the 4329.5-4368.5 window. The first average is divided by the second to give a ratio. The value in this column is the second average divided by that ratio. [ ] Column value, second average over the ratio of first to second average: 62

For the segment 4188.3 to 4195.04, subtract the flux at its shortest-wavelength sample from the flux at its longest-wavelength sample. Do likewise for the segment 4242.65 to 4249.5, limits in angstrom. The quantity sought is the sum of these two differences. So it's 2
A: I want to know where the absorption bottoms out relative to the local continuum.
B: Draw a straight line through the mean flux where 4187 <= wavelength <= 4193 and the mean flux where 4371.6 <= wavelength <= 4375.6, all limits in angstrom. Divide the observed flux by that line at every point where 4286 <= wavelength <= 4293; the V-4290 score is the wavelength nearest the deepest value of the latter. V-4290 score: 4292.27 angstrom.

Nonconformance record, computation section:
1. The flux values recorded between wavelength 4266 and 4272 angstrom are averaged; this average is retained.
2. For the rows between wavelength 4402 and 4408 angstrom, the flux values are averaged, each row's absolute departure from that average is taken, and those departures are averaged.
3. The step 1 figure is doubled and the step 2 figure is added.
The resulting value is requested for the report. 74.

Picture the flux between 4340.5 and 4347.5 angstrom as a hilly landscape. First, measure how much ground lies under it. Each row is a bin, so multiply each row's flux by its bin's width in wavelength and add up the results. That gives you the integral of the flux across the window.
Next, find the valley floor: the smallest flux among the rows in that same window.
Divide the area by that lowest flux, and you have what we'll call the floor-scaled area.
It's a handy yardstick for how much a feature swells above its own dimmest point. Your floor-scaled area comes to 7.4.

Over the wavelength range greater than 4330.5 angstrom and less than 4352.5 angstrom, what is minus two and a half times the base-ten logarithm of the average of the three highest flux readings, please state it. -4.08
